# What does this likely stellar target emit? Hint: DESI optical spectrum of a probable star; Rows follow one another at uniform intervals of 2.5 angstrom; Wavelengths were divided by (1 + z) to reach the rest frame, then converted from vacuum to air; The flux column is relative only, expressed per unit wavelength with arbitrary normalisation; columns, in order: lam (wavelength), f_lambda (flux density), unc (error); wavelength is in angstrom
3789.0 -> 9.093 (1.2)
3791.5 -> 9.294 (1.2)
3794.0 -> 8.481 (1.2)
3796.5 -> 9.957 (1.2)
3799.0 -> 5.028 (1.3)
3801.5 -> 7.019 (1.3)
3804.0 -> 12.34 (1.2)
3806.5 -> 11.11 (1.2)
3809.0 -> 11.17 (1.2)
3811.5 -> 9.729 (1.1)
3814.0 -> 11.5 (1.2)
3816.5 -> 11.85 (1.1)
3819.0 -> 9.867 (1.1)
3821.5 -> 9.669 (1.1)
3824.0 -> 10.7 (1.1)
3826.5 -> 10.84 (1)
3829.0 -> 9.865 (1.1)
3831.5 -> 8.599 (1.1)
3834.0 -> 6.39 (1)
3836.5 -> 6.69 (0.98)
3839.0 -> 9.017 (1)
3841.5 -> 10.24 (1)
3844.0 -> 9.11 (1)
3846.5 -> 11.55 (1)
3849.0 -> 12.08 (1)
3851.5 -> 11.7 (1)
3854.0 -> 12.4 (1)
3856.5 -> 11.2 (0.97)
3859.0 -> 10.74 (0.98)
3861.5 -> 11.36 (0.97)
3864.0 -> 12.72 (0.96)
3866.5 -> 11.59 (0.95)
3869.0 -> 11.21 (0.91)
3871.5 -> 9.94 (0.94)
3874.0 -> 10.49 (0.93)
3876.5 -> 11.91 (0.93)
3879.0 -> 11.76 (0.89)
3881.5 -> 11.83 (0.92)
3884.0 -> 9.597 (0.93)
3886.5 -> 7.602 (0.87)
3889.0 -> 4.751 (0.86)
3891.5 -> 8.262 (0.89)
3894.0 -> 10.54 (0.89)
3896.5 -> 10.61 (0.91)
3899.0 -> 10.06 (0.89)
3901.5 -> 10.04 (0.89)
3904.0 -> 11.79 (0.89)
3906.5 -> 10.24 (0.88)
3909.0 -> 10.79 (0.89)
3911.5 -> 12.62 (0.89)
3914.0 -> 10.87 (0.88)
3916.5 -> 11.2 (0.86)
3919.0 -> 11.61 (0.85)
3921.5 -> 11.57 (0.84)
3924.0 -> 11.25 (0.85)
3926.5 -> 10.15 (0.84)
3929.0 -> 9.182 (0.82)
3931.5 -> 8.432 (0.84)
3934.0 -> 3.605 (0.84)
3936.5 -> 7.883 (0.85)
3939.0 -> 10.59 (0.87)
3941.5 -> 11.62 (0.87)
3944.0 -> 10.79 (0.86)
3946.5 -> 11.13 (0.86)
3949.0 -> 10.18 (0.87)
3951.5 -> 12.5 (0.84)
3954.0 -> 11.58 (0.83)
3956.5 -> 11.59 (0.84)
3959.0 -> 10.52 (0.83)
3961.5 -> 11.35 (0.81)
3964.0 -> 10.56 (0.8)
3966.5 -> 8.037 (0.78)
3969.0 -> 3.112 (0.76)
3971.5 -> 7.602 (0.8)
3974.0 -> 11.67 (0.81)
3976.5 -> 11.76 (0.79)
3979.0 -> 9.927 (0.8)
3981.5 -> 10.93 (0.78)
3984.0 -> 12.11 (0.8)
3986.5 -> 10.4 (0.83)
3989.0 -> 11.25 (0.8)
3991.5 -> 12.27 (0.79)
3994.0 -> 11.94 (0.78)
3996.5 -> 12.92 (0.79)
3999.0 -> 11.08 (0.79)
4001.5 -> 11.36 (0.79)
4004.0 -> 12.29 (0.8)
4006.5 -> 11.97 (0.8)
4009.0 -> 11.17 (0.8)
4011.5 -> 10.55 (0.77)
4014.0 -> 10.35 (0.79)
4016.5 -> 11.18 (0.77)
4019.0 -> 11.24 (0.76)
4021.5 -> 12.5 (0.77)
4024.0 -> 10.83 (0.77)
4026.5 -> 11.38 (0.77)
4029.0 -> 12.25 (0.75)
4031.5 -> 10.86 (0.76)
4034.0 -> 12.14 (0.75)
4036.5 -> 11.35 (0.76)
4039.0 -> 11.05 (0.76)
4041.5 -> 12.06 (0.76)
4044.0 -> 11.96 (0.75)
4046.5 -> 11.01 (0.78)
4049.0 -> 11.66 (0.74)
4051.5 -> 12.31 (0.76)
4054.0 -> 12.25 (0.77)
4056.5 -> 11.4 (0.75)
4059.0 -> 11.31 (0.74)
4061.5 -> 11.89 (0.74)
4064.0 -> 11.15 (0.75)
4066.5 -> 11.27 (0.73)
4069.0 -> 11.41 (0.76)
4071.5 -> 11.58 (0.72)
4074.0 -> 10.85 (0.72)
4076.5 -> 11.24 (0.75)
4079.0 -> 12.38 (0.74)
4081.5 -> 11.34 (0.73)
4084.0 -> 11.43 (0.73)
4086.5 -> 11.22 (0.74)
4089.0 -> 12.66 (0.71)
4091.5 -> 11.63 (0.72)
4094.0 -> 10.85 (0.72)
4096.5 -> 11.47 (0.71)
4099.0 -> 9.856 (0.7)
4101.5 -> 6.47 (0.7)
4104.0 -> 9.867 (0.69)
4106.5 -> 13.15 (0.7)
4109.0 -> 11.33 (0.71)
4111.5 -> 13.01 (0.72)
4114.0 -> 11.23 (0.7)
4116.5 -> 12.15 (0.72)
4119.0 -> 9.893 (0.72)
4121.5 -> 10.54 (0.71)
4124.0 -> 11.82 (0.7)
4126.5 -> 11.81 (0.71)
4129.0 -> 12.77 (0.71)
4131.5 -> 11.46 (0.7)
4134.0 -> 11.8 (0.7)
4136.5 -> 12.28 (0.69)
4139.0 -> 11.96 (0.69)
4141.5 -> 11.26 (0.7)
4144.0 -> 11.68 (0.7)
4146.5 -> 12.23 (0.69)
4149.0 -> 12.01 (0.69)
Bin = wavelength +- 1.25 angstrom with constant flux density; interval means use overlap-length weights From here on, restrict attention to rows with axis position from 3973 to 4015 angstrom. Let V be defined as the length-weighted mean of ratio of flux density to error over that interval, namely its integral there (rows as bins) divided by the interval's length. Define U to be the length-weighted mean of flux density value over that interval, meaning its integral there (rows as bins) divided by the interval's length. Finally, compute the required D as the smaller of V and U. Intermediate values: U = 11.4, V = 14.4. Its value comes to 11.4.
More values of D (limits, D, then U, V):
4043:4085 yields 11.6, 11.6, 15.5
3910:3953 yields 10.3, 10.3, 12.1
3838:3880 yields 11.1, 11.1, 11.5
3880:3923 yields 10.2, 10.2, 11.6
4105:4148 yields 11.8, 11.8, 16.7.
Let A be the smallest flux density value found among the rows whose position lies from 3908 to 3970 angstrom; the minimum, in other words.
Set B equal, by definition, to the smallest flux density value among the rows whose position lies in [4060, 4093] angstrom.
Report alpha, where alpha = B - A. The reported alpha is 8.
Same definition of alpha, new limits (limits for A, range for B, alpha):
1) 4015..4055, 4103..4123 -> -1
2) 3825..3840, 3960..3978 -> -3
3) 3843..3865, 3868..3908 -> -4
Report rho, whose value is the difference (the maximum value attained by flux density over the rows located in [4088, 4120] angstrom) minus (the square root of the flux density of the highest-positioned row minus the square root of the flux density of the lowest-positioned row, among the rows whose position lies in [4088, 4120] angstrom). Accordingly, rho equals 13.6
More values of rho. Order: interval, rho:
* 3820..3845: 10.9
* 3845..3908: 12.9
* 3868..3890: 13.1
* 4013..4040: 12.4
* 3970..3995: 11.6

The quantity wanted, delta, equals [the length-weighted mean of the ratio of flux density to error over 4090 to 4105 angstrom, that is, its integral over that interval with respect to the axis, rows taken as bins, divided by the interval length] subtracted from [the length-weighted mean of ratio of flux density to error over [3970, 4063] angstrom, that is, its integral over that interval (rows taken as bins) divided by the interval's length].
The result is 0.5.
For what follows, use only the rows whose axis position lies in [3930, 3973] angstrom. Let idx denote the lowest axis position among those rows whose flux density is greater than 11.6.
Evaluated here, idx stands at 3941.5 angstrom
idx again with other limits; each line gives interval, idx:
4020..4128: 4021.5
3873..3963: 3876.5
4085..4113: 4089.0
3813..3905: 3816.5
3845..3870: 3849.0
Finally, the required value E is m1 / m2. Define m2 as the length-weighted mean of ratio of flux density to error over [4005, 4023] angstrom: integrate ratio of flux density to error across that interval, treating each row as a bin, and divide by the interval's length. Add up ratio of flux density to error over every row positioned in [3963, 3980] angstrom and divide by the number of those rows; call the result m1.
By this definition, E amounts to 0.8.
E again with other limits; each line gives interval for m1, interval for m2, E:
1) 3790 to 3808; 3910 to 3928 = 0.6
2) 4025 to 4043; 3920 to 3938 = 1.4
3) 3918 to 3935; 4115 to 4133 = 0.7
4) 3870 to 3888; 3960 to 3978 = 1.0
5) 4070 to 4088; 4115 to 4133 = 1.0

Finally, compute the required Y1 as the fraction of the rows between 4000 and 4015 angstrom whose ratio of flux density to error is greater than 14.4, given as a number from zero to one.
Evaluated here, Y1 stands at 0.33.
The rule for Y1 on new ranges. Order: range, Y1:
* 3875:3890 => 0.00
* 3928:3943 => 0.00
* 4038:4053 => 0.83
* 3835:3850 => 0.00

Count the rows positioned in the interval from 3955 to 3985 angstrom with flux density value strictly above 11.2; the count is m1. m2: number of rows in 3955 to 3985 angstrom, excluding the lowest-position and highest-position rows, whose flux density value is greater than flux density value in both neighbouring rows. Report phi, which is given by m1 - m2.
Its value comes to 3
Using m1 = 5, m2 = 2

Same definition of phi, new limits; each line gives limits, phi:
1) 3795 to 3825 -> 0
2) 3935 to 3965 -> 0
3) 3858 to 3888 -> 4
